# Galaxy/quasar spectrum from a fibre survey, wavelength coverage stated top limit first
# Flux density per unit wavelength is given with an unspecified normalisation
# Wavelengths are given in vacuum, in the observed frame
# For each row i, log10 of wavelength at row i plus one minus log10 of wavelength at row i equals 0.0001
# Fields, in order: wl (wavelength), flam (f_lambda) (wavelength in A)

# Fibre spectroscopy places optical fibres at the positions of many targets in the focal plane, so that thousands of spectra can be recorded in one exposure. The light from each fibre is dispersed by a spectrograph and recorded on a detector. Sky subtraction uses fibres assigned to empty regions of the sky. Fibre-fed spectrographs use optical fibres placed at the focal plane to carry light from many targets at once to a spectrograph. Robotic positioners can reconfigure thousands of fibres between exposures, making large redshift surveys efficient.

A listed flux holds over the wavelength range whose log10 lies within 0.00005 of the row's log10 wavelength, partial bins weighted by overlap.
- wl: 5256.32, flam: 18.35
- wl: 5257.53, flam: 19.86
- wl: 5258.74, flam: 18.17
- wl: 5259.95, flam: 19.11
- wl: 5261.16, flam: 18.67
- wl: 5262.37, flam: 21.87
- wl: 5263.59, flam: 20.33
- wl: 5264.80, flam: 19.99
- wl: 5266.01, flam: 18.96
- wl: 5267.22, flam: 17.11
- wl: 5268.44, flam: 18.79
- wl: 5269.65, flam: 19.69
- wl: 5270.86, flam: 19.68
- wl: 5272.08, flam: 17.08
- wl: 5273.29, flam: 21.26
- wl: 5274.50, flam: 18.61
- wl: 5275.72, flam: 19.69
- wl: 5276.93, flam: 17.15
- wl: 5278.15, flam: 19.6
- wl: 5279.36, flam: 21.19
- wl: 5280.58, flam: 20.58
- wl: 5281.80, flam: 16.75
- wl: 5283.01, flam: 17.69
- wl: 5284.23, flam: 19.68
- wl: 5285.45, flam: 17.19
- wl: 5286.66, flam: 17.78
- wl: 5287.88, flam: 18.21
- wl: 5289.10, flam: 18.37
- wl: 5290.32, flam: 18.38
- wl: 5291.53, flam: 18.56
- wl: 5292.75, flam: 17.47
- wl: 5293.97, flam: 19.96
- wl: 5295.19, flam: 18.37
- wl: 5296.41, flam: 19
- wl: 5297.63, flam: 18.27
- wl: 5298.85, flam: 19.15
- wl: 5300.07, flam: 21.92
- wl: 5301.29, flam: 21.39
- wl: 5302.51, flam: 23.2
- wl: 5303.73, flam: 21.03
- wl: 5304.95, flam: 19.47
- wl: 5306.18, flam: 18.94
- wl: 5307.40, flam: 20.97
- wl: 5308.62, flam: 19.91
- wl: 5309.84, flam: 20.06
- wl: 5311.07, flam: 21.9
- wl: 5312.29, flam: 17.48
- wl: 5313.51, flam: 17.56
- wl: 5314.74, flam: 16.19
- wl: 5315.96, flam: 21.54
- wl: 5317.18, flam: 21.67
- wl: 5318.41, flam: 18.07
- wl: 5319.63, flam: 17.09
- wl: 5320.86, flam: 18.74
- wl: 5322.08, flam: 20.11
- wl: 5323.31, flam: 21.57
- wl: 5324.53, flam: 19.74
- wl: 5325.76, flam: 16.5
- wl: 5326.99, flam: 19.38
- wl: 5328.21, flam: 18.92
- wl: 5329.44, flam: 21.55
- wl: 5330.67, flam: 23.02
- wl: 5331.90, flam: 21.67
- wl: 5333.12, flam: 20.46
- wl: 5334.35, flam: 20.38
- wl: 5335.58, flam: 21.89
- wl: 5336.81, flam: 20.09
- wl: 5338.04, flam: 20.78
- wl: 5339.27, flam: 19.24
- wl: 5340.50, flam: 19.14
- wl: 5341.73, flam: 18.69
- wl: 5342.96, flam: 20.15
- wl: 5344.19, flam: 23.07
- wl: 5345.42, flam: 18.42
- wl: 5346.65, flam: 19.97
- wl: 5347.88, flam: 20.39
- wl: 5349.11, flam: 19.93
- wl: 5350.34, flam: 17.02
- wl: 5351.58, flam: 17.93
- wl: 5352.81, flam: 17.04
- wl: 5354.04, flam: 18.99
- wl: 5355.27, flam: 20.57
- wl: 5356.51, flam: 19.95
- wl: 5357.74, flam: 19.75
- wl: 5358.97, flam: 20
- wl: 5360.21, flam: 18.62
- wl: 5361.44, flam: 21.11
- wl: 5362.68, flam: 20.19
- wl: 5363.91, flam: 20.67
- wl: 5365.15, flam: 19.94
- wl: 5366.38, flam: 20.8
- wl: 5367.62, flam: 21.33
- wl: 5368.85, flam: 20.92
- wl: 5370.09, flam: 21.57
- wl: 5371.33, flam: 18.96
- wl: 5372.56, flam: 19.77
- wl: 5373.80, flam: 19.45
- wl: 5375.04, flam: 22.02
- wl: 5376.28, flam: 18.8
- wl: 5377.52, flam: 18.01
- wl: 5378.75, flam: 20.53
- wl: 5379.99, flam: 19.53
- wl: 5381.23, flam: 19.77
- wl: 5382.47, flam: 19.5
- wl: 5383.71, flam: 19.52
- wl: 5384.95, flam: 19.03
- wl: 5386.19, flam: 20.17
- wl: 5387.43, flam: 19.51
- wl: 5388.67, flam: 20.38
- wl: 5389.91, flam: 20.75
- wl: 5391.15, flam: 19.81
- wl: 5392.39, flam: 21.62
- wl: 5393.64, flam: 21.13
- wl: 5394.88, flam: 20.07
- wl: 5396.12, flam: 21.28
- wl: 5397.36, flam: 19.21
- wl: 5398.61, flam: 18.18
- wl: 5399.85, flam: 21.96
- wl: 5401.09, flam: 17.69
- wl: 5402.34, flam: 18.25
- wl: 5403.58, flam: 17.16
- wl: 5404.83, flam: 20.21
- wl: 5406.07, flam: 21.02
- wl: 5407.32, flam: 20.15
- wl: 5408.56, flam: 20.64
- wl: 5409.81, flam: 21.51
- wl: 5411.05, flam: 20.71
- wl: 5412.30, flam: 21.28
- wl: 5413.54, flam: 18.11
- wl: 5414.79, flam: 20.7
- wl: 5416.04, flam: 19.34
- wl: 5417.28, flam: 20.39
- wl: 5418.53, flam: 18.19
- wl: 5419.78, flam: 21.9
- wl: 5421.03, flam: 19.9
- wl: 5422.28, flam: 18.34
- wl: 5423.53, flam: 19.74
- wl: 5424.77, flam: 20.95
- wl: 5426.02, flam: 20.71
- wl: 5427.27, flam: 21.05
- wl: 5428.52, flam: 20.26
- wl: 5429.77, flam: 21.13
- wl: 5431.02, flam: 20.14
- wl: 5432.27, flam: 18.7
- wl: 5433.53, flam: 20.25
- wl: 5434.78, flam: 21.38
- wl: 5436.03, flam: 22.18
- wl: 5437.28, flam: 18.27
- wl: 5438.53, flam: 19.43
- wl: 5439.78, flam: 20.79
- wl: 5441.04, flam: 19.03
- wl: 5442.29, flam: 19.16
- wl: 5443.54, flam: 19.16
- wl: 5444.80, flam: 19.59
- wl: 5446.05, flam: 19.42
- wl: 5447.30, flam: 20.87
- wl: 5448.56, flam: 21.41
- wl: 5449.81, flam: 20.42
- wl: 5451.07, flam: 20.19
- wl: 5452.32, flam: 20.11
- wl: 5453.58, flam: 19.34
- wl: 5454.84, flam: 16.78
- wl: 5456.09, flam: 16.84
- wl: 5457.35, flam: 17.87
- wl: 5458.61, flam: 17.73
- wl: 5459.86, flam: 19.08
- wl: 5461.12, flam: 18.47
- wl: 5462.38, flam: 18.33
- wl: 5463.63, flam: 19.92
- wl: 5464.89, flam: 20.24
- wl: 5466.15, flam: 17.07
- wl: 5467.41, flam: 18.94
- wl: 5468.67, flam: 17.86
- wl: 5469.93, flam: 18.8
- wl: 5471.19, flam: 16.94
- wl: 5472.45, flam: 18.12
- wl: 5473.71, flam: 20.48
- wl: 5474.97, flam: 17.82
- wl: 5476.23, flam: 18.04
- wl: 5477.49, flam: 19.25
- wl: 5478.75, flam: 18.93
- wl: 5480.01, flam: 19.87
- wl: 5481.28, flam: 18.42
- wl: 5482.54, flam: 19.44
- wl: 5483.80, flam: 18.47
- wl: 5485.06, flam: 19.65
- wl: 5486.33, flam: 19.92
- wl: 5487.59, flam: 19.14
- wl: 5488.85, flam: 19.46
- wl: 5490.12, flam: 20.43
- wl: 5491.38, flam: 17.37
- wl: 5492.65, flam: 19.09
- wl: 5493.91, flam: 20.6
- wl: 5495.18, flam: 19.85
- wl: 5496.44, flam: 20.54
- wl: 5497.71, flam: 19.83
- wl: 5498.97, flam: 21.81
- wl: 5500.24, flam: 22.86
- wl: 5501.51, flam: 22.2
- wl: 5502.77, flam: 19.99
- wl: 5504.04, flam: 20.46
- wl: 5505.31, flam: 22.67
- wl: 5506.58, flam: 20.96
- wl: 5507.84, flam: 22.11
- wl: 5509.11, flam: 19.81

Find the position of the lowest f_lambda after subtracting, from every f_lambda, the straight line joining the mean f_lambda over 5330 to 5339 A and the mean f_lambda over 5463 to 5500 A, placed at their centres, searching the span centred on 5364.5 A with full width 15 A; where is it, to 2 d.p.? 5360.21 A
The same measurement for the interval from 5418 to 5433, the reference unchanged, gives 5418.53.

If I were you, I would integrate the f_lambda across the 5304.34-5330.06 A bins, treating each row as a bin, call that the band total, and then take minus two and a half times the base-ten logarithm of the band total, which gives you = -6.745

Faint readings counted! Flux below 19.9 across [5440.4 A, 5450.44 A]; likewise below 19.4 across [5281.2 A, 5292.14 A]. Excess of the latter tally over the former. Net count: 3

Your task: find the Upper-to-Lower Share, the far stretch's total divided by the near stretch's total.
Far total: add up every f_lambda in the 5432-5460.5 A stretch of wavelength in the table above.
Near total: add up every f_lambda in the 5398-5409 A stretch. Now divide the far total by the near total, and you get 2.6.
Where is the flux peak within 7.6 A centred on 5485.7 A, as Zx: 5486.33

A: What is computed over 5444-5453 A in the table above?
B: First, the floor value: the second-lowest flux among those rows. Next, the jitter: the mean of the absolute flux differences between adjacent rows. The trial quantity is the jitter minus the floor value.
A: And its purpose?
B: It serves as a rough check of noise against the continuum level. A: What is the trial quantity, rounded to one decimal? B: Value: -19.0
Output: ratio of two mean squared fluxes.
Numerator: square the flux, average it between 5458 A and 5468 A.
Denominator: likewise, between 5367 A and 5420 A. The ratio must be 0.88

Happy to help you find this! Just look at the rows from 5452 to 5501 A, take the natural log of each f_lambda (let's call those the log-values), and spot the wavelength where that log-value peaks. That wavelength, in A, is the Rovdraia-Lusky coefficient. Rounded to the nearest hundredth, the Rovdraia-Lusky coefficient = 5500.24 A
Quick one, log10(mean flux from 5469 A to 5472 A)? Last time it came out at 1.25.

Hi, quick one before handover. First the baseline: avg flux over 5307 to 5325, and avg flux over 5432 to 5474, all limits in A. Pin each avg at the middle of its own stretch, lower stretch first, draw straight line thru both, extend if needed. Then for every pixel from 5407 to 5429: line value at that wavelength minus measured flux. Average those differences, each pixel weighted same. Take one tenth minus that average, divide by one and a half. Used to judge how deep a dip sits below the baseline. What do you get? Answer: 0.69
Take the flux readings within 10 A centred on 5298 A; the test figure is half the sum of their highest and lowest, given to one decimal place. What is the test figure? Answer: 20.7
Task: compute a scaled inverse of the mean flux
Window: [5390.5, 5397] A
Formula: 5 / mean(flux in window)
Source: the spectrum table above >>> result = 0.241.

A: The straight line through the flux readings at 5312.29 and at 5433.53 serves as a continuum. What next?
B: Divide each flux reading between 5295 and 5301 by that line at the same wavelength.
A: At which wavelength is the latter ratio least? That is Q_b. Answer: 5297.63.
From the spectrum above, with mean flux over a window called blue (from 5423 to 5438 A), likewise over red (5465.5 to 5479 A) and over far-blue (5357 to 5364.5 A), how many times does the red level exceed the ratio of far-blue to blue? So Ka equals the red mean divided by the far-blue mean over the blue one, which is 18.7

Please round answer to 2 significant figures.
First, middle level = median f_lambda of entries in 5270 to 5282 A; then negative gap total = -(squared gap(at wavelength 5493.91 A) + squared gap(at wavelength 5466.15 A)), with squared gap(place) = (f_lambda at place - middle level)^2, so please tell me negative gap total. -7.5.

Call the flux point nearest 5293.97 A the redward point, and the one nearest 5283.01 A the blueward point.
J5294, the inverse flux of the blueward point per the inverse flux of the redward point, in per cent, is 113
